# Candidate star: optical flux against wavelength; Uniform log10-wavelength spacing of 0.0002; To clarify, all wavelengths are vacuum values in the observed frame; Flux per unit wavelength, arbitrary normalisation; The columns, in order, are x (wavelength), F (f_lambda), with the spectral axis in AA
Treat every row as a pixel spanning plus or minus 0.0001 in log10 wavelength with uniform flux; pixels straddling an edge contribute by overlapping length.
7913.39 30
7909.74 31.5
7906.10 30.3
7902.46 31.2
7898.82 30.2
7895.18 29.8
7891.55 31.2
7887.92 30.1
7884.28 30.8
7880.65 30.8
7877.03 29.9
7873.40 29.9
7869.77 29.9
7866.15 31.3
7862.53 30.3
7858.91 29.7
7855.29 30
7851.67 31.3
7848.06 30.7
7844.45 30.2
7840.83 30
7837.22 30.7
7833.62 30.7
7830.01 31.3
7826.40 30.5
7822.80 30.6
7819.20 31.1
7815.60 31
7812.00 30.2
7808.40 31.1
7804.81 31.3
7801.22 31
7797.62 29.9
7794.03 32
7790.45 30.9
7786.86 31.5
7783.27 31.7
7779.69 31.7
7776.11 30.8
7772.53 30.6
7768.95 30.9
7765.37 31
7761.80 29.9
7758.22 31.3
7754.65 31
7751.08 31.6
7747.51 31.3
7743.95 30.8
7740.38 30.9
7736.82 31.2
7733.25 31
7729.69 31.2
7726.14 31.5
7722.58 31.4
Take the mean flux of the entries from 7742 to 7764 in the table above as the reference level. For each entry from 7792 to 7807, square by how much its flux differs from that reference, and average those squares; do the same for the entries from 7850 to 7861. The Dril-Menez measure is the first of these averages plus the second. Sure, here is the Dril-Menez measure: 1.5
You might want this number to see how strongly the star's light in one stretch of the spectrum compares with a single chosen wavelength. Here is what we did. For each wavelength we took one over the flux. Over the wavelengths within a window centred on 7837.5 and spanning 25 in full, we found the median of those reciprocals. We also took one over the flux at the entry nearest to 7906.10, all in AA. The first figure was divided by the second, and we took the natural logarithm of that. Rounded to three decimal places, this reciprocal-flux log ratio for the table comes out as -0.013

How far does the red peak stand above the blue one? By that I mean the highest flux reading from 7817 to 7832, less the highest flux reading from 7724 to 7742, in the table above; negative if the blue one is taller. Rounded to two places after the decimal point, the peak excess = -0.20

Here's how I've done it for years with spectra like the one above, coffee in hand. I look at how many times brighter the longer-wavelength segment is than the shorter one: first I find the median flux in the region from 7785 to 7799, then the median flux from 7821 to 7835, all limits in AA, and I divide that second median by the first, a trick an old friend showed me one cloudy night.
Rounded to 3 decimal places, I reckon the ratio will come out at 0.982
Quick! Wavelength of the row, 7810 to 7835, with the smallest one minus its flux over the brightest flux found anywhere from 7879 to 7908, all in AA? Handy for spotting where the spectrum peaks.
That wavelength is 7830.01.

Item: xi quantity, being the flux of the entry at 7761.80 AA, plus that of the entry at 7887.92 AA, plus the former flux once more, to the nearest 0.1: 89.9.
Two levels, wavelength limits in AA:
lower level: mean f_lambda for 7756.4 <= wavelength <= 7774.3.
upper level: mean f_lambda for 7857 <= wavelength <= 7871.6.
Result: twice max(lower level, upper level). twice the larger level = 61.5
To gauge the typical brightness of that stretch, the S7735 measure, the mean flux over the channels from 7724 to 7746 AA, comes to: 31.1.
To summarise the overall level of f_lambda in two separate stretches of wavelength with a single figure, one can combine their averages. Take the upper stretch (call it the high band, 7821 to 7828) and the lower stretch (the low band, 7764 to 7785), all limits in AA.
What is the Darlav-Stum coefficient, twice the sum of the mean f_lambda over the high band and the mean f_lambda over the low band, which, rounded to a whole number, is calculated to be 123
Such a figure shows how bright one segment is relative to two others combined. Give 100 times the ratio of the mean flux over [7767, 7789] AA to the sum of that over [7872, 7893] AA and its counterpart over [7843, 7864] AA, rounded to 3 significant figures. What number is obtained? 51.3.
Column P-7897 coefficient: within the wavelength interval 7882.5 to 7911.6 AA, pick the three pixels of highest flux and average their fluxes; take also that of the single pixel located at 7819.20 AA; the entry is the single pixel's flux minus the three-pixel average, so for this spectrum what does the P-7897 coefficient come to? -0.20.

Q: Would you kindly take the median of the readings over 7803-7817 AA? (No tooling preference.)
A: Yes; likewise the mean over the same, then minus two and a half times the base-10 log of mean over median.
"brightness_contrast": 0.005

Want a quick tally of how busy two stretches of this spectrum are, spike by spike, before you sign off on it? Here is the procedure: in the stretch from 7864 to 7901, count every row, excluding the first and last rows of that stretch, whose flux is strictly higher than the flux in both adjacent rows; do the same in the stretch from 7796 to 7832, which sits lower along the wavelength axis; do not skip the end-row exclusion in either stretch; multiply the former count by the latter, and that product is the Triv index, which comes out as 2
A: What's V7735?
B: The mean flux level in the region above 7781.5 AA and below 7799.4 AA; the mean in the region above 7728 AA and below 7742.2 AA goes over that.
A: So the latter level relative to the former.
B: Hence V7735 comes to 1.00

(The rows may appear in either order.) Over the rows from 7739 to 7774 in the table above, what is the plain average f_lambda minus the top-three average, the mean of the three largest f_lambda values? -0.47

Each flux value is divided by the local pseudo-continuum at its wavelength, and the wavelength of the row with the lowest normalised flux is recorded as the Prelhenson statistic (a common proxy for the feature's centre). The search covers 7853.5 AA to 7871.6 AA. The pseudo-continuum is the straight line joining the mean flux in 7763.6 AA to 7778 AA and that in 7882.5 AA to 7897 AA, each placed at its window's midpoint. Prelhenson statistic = 7858.91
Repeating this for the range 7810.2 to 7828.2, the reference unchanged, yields 7812.00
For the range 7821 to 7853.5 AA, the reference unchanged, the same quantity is 7840.83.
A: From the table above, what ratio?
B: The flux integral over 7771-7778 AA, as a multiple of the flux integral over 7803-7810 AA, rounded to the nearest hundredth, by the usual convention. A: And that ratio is 0.98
